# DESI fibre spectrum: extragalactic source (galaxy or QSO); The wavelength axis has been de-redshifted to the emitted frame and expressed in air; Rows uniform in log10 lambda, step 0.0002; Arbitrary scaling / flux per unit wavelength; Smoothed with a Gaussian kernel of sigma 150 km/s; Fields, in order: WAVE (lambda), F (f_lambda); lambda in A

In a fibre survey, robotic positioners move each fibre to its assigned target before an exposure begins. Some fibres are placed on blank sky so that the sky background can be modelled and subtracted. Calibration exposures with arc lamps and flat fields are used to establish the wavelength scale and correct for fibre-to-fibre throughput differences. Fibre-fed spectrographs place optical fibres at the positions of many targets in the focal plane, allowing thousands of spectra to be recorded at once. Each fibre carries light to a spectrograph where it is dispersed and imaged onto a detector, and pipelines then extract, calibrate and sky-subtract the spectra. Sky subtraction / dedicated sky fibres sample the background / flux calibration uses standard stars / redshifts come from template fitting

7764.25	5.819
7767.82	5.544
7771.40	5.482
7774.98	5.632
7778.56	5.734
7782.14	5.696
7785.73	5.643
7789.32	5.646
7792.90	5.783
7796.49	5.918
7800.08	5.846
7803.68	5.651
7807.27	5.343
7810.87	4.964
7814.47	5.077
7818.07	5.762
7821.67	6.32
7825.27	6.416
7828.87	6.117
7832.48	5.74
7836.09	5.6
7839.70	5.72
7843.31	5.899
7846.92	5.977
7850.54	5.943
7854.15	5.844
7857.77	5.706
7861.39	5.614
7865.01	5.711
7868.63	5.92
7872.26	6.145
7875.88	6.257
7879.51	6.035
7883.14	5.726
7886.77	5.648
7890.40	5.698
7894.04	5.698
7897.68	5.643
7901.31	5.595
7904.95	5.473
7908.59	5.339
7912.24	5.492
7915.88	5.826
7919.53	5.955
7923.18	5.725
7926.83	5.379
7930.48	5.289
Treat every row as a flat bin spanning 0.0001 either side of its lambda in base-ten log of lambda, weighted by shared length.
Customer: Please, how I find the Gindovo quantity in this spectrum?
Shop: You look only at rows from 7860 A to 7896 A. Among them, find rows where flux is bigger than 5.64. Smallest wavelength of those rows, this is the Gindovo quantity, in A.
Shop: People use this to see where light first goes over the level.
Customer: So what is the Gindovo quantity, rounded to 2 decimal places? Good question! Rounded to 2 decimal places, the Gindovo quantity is 7865.01 A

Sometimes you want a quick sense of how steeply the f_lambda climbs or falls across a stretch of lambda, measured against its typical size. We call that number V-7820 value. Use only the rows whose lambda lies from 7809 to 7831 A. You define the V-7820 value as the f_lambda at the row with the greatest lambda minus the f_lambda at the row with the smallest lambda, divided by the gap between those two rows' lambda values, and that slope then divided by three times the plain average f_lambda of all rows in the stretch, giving 0.0037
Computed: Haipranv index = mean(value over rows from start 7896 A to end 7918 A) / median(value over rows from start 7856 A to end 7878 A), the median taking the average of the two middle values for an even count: 0.96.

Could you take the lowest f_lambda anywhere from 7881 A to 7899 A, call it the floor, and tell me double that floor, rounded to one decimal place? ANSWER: 11.3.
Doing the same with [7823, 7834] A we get 11.5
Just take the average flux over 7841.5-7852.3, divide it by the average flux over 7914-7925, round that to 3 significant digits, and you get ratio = 1.02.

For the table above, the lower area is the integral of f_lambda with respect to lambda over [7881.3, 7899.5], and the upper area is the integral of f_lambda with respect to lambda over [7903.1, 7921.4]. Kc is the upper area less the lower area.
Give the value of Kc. -1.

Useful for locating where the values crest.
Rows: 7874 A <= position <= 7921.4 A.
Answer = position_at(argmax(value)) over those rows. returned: 7875.88 A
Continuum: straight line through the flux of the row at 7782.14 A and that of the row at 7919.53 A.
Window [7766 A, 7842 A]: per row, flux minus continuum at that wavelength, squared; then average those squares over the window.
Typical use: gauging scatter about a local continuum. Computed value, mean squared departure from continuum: 0.11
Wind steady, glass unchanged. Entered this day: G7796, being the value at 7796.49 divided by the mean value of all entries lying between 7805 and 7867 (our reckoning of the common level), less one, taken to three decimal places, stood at 0.029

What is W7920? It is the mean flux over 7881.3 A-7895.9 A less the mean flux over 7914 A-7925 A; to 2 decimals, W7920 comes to -0.14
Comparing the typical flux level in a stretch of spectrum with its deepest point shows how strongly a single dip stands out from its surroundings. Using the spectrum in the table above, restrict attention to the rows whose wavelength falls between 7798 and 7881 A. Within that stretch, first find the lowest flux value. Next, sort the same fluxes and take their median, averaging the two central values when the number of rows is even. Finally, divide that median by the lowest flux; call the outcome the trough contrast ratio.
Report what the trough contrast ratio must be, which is 1.18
